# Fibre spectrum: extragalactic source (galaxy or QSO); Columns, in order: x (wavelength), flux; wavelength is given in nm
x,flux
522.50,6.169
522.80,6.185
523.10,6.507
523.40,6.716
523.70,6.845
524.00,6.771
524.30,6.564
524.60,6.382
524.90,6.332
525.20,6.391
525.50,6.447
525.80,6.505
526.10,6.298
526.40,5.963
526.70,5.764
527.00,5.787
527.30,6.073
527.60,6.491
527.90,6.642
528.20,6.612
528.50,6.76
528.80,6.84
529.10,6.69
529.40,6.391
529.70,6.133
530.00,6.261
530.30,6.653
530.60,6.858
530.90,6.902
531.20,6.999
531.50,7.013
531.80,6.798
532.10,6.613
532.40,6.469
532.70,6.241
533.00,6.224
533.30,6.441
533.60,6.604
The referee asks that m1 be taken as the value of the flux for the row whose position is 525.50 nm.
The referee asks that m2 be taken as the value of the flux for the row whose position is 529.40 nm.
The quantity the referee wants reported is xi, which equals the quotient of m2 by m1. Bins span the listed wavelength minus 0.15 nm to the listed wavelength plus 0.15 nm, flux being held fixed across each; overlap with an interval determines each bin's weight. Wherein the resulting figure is 0.99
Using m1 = 6.447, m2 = 6.391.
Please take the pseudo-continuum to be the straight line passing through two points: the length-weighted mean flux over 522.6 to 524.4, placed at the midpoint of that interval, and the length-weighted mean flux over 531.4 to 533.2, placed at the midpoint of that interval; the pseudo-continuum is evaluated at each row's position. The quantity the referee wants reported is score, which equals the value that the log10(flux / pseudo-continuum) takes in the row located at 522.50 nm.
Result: -0.029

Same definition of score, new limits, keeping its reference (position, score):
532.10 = 0.005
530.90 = 0.023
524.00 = 0.012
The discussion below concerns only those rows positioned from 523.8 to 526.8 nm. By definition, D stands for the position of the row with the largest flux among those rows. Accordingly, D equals 524.00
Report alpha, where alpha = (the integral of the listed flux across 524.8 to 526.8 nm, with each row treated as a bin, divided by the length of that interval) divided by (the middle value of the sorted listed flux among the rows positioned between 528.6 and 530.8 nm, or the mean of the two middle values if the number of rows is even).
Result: 0.94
